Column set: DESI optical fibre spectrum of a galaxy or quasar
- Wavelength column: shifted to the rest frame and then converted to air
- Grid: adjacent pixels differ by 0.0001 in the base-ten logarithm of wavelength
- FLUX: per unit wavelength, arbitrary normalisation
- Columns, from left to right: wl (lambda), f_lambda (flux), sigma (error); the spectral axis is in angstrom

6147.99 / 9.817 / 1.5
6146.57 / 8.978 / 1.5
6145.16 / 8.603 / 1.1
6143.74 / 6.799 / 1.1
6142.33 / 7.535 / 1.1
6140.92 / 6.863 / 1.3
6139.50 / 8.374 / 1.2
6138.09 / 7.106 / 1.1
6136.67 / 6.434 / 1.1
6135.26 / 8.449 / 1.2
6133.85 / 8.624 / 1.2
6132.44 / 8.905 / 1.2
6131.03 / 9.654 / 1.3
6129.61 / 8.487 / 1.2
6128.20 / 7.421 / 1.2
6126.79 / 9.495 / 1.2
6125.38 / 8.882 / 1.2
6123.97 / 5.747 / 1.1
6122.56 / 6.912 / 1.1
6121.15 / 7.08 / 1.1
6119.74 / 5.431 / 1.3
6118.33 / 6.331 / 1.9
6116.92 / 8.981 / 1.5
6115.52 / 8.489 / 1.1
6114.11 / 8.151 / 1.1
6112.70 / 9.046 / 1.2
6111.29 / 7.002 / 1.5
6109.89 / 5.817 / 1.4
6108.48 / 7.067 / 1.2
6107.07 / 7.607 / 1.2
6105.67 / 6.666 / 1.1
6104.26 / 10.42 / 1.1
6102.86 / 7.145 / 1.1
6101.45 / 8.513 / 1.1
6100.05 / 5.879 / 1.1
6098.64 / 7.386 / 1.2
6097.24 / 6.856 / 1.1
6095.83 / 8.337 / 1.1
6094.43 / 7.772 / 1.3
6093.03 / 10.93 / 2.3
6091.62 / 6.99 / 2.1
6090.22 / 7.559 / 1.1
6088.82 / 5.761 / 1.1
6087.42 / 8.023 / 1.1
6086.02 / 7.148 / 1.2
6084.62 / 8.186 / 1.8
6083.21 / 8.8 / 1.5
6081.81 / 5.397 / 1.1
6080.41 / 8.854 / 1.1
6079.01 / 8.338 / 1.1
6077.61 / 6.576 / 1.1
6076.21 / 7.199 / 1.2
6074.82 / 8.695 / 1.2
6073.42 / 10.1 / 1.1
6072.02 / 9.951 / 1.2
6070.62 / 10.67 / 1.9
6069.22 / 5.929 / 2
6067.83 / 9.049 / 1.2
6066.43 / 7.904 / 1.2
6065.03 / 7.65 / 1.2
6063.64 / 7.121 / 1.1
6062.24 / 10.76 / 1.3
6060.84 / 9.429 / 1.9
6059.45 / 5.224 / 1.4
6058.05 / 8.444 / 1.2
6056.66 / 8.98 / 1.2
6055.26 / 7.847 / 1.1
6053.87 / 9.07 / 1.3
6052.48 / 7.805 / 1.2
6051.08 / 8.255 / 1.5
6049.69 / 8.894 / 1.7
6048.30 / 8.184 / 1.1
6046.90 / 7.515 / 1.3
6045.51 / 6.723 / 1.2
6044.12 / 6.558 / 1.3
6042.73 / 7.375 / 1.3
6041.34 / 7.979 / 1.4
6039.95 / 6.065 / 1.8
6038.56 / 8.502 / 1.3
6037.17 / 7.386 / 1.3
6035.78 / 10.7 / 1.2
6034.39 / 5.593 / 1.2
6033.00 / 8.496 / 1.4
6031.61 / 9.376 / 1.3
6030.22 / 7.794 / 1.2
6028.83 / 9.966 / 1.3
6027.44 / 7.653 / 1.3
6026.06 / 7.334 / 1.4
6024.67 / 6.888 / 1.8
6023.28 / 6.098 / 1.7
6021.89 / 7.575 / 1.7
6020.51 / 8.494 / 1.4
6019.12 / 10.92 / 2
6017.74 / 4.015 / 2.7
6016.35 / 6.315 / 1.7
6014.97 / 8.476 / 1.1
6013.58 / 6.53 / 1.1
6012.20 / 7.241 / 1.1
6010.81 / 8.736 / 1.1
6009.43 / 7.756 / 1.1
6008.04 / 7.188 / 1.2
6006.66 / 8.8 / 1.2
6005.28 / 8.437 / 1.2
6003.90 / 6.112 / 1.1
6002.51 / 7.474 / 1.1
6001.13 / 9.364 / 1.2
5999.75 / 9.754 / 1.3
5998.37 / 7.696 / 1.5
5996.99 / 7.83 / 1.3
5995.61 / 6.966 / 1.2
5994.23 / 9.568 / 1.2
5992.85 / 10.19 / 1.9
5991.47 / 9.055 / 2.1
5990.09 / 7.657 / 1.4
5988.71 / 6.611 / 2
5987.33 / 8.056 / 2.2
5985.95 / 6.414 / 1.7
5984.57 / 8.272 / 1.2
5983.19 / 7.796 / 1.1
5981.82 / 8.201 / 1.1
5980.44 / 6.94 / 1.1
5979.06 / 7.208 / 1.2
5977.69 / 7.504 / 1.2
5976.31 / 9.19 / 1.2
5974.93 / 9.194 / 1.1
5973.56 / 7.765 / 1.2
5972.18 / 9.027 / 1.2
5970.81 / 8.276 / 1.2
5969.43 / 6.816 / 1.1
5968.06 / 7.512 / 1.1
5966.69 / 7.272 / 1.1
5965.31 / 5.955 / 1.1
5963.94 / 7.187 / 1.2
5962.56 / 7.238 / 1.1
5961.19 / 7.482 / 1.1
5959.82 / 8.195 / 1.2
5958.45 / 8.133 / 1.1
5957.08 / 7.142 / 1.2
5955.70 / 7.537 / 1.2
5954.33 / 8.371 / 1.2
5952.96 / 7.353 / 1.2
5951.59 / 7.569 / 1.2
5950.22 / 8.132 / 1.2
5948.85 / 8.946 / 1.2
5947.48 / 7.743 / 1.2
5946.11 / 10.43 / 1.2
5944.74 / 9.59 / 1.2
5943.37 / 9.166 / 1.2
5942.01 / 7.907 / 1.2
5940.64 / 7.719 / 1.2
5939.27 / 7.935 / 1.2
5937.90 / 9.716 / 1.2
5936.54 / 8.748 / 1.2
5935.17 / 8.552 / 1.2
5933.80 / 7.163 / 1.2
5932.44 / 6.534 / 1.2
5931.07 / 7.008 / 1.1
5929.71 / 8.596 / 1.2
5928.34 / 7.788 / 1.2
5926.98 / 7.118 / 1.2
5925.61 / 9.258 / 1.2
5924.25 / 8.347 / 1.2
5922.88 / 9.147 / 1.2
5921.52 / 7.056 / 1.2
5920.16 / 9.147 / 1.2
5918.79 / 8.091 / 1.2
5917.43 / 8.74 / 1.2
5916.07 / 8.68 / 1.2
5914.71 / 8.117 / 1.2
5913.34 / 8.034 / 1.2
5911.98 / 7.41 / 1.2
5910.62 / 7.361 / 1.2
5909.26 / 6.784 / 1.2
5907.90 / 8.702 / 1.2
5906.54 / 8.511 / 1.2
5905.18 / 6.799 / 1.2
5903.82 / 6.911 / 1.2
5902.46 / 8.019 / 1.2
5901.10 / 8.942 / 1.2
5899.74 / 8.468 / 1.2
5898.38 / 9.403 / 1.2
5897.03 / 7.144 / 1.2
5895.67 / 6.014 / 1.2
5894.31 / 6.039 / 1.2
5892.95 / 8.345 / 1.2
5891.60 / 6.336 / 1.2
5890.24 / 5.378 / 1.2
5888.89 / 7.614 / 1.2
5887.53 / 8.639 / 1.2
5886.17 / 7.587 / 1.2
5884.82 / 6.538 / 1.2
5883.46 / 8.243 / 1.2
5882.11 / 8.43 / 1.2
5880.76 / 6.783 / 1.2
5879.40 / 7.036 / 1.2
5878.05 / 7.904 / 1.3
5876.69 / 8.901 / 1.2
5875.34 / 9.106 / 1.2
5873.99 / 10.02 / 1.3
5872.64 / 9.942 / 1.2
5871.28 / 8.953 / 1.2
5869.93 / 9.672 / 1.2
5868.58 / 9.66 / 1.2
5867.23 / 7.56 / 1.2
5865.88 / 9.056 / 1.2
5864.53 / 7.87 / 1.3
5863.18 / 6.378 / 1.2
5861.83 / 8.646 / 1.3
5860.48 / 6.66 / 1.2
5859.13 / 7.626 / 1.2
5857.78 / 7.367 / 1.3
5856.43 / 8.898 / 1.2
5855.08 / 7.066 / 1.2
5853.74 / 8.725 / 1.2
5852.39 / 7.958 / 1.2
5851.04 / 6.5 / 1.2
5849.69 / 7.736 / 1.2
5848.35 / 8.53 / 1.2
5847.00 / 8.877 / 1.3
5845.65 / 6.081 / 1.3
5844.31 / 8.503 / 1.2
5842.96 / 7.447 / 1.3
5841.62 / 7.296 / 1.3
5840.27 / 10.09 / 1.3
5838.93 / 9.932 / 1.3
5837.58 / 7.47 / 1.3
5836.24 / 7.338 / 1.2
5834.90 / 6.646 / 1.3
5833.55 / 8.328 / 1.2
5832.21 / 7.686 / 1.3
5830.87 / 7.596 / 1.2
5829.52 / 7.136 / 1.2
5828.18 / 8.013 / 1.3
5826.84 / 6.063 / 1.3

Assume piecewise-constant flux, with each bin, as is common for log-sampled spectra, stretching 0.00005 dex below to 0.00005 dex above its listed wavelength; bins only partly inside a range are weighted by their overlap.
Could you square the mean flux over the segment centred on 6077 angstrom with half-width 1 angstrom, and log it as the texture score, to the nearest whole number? 47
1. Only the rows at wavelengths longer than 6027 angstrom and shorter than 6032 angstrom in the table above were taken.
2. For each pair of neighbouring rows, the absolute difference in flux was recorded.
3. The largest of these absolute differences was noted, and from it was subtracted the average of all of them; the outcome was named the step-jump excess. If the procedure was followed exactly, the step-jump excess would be 0.29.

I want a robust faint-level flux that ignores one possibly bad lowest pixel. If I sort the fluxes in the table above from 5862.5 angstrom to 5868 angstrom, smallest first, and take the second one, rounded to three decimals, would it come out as 7.560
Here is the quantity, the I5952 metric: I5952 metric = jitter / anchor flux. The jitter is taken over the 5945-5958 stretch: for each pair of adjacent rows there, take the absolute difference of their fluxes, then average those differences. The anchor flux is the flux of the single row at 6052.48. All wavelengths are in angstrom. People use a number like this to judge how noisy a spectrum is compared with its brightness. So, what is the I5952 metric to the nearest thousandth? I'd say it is 0.124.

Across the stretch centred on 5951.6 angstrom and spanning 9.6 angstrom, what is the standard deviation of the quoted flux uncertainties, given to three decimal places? 0.000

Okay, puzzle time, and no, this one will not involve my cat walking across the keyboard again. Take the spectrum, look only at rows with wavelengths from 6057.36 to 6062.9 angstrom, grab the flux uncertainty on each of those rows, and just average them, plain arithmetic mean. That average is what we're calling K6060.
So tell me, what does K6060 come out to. 1.45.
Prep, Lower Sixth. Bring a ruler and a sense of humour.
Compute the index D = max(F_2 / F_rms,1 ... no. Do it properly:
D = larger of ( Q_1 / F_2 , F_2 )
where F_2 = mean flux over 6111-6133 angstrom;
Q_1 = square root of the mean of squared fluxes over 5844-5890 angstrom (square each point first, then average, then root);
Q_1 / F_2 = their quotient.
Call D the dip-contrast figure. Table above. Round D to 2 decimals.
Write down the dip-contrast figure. 7.88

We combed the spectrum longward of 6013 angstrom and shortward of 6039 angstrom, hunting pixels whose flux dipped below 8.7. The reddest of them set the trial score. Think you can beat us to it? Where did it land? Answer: 6038.56 angstrom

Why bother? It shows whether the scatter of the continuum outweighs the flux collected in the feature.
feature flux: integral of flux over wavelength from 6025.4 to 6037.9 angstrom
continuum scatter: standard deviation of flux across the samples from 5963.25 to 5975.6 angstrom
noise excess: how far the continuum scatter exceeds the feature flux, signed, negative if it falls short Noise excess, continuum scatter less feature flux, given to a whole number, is -102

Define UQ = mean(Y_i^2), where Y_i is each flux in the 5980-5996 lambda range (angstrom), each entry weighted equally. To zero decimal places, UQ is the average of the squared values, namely 65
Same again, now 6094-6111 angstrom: 57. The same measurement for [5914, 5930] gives 70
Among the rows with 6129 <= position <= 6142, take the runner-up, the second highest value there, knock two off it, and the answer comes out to 6.9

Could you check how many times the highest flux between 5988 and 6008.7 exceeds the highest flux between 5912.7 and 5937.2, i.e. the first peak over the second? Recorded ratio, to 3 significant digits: 1.10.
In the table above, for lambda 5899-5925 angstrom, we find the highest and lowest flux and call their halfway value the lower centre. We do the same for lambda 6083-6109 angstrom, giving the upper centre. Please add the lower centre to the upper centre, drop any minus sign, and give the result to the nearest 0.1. 16.3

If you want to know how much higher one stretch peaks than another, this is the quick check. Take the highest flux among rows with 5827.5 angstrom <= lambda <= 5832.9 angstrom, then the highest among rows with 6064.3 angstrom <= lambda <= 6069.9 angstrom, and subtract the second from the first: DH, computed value -1.0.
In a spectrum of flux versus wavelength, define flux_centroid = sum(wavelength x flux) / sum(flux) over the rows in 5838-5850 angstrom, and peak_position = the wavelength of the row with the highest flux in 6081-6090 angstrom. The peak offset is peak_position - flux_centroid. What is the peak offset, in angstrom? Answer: 239.1 angstrom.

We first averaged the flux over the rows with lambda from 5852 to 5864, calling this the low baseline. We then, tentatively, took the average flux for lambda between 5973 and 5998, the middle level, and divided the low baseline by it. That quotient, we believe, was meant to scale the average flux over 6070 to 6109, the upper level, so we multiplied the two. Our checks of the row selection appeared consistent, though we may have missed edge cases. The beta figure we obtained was 7.6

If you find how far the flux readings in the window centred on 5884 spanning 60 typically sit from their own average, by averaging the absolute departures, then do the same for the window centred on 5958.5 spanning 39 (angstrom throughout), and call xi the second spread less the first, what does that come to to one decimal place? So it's -0.2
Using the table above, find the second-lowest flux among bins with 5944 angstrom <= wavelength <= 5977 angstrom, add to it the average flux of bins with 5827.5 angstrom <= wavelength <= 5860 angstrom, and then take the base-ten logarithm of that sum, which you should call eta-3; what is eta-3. 1.167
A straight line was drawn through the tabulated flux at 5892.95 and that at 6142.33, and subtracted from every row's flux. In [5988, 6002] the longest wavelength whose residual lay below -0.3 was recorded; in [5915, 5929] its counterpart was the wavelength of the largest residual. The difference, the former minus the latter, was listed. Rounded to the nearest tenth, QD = 72.8 angstrom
